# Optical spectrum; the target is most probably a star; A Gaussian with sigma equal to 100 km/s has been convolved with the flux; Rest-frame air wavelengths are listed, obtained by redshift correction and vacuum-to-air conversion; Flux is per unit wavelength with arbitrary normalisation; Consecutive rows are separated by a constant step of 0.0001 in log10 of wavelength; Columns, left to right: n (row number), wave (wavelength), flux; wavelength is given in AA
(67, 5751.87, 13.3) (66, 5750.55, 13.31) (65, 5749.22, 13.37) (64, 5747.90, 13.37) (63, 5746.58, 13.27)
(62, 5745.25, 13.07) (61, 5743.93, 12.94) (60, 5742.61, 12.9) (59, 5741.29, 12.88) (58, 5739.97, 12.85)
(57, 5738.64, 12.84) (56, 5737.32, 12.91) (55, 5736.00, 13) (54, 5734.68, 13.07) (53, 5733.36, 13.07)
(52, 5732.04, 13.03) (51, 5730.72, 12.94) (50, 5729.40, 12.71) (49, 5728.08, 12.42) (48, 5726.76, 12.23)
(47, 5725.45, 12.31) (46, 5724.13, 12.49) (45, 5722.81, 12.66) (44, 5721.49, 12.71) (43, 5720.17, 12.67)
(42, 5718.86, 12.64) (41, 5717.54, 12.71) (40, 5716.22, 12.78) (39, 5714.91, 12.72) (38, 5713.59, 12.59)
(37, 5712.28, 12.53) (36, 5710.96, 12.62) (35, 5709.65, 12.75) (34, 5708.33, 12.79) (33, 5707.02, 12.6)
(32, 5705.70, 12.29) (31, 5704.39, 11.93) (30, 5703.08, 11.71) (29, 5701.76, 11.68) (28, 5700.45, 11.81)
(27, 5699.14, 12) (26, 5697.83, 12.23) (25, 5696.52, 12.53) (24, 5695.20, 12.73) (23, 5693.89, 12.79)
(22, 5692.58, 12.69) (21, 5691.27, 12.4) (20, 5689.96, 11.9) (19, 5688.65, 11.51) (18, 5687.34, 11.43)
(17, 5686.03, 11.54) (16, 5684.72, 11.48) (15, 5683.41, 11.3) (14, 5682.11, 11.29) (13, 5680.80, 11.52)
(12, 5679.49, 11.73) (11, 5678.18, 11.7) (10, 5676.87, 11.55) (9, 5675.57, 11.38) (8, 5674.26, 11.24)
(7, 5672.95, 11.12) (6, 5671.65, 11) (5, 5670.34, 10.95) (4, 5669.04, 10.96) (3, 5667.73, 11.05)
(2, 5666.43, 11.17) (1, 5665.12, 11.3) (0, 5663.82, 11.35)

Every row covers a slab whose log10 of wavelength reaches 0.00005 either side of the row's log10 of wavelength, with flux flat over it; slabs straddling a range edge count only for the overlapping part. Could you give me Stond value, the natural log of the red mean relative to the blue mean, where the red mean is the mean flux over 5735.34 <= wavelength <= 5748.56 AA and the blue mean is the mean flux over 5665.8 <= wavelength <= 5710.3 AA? 0.10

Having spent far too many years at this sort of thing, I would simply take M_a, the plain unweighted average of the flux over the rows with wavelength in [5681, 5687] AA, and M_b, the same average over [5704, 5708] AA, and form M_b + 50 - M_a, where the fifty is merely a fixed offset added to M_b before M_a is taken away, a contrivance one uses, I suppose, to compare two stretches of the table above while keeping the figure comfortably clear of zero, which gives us 50.9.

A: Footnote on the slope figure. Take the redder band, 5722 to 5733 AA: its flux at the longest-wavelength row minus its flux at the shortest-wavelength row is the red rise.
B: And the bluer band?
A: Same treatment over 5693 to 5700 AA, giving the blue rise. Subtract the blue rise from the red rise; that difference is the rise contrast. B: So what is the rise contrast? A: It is 1.2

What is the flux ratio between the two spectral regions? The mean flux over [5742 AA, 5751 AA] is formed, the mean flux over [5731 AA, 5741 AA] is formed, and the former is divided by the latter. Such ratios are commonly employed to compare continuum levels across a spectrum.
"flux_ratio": 1.02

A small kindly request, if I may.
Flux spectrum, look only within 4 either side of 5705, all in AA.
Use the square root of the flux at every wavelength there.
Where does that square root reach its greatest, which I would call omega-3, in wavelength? 5708.33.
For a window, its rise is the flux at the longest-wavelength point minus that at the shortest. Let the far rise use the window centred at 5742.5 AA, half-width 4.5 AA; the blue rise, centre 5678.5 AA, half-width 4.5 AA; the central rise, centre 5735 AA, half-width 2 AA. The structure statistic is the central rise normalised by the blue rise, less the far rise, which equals -1.8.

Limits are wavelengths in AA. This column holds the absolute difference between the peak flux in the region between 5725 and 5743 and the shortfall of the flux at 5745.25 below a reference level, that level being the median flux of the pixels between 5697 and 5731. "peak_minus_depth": 13.5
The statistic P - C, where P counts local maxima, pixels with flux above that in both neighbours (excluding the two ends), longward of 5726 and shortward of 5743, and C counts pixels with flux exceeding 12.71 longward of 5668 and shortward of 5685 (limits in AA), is 0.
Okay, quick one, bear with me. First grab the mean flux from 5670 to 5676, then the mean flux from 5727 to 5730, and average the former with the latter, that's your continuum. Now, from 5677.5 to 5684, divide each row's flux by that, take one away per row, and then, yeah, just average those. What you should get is -0.03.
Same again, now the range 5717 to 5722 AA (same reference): 0.07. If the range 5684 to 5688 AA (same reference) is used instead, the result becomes -0.03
